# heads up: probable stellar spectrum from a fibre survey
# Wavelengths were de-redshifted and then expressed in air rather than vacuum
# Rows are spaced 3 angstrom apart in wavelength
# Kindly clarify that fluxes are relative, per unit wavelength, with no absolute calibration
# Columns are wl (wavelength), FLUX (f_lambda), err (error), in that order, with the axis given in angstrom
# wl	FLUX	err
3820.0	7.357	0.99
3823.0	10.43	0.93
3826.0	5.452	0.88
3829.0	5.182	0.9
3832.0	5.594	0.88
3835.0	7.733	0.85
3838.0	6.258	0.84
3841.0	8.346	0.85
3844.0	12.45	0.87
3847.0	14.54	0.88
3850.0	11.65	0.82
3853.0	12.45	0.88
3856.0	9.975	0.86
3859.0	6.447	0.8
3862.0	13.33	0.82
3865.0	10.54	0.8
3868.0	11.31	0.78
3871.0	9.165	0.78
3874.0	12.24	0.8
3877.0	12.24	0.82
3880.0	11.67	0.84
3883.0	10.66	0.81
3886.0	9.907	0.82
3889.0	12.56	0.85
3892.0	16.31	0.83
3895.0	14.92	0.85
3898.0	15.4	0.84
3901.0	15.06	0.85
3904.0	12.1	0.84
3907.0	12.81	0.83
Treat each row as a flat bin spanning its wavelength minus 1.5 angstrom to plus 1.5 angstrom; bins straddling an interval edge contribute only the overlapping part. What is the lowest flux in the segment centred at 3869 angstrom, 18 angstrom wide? 9.165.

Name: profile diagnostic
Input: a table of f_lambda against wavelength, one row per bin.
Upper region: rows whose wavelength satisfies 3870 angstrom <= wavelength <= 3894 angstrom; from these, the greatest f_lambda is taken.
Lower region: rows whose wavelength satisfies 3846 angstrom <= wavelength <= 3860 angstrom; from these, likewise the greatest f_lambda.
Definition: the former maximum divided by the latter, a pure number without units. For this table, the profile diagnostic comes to 1.12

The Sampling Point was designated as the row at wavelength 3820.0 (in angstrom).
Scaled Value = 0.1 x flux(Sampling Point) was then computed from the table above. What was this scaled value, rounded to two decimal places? 0.74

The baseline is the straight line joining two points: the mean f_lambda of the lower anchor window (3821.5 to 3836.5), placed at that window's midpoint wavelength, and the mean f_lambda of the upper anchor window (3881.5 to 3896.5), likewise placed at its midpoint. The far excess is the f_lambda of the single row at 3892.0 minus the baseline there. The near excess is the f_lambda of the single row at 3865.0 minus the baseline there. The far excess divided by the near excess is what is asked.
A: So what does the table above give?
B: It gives 48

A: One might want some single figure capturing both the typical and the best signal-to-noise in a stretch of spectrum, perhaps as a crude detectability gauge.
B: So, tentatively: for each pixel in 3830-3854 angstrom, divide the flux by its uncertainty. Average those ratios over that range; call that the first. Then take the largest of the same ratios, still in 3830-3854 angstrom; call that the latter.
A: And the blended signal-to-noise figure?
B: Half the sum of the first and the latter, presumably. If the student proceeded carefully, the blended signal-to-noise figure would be 14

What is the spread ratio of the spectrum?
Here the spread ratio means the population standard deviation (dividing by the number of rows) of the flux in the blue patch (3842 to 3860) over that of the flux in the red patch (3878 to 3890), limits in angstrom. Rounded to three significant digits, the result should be 2.52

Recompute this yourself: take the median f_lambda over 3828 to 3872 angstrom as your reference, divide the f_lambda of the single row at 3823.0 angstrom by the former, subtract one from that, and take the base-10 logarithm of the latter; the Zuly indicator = -1.3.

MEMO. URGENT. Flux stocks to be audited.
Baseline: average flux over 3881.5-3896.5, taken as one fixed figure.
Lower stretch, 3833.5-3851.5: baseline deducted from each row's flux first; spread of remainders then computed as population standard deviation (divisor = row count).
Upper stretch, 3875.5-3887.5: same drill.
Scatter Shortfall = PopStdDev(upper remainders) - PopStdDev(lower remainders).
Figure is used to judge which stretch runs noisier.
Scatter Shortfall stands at -2.0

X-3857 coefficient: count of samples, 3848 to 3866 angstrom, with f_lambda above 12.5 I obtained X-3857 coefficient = 1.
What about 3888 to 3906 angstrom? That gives 5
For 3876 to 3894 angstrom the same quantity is 2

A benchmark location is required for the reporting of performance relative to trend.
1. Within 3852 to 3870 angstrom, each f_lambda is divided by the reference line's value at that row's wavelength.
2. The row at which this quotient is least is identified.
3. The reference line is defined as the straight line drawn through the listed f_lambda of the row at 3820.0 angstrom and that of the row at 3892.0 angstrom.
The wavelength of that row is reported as 3859.0 angstrom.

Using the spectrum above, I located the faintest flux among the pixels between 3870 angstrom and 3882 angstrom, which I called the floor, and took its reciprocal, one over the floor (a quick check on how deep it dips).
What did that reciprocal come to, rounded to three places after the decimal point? 0.109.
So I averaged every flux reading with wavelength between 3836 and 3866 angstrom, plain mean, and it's 10.6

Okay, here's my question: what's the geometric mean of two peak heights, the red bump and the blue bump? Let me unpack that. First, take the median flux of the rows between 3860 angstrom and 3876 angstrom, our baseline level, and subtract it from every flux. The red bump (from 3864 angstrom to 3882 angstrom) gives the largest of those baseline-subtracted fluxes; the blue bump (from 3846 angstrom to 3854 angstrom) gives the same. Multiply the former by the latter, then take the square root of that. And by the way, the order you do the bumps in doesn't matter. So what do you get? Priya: 1.7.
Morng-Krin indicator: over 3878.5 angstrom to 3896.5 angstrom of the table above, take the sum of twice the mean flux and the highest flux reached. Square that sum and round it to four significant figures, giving 1735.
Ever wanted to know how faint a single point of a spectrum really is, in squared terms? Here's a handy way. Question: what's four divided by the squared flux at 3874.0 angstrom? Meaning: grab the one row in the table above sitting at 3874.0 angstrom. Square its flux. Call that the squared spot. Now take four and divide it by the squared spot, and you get 0.027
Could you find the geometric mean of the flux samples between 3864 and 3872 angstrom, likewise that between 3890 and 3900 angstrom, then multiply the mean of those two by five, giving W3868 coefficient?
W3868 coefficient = 65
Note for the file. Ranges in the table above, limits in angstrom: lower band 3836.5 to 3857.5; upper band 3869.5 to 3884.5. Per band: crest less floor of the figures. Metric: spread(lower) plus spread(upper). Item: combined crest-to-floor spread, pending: 11.4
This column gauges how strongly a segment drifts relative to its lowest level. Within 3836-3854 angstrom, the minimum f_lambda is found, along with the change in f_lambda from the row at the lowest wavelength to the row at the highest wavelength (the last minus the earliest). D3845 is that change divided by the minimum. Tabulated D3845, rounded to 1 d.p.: 1.0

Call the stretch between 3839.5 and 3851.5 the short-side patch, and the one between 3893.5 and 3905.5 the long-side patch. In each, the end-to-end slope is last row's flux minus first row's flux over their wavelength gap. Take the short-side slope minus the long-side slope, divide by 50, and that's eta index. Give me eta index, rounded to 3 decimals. 0.014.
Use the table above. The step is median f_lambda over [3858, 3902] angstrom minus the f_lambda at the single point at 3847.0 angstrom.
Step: -2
